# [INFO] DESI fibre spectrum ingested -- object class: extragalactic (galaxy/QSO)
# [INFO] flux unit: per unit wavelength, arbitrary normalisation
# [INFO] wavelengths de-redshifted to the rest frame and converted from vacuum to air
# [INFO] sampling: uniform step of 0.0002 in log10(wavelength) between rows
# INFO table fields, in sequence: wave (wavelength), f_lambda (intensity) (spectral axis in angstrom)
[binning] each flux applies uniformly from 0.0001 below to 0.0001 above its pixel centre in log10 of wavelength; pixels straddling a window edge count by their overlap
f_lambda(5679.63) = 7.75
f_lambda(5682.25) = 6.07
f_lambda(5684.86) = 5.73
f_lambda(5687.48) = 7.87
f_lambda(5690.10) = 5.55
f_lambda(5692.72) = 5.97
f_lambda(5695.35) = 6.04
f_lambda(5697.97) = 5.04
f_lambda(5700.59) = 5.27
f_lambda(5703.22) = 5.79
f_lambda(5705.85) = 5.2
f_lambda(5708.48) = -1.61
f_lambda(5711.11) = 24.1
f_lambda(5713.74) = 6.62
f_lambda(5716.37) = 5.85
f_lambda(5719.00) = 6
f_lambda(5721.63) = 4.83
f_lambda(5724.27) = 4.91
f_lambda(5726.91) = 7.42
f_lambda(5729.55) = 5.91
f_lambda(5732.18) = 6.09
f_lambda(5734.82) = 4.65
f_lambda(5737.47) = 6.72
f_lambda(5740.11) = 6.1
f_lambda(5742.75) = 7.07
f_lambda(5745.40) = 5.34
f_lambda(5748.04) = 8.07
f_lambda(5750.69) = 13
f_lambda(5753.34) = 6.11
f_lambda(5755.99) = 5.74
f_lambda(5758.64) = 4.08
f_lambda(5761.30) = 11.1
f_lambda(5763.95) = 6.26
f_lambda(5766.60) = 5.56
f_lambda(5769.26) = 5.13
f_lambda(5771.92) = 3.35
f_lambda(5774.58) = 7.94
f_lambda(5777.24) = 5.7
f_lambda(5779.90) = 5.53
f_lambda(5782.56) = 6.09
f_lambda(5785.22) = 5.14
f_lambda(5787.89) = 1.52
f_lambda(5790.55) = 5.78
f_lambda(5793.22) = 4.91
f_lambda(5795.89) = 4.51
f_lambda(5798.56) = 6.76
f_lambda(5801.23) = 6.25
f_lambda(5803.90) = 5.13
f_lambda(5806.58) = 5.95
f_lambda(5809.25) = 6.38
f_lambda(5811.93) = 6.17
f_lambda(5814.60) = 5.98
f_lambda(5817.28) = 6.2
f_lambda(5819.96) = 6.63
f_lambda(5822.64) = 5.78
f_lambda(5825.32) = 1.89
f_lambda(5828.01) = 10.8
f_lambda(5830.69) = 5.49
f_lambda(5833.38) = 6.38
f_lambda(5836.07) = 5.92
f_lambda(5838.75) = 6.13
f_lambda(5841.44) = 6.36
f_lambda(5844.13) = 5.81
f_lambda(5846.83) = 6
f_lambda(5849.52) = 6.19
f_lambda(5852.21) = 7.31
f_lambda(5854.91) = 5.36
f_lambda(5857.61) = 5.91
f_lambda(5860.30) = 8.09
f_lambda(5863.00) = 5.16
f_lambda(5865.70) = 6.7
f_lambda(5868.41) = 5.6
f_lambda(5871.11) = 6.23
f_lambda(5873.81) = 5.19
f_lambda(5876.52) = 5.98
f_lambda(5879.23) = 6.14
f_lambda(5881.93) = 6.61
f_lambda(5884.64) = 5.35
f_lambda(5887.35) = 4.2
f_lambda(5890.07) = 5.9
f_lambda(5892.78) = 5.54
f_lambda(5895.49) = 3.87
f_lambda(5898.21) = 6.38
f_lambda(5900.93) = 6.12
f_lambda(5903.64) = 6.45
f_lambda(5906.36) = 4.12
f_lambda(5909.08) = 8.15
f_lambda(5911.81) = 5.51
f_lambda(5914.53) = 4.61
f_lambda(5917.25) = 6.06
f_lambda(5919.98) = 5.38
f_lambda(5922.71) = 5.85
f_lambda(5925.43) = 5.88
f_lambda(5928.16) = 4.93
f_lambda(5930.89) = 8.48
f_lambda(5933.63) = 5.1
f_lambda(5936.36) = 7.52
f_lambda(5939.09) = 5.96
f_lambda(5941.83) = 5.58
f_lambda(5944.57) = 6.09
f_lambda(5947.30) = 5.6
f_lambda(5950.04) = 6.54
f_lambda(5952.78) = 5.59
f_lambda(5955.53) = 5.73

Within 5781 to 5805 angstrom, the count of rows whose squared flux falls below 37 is 6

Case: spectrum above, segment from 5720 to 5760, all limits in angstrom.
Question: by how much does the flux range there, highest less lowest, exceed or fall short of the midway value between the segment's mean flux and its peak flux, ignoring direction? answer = 0.78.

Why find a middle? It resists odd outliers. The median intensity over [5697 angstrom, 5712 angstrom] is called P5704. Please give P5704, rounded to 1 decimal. 5.2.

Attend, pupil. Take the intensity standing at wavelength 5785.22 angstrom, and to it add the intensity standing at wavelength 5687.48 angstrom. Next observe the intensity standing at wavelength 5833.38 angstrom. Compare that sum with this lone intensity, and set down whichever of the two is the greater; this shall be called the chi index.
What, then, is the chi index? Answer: 13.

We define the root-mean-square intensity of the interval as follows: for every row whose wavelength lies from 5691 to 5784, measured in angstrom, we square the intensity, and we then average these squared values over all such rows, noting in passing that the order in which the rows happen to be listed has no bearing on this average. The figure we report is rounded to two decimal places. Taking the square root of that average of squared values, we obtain 7.47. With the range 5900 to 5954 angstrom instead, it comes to 6.07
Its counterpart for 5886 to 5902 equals 5.42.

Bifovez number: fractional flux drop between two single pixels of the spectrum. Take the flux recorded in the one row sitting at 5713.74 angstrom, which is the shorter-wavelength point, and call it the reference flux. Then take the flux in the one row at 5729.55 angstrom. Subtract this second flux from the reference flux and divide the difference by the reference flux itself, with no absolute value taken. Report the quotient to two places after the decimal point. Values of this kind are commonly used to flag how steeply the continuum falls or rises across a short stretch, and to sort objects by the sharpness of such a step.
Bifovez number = 0.11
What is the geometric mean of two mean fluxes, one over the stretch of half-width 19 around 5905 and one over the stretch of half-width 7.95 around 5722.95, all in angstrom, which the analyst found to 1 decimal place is 5.7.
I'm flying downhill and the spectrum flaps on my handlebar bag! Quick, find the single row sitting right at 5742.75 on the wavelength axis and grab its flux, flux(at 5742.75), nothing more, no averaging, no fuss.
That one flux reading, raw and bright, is 7.07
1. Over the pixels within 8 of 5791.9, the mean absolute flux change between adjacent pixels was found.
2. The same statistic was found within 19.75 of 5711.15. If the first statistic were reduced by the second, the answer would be -1.9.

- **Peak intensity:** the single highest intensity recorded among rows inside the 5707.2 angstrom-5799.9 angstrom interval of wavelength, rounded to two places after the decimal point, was 24.10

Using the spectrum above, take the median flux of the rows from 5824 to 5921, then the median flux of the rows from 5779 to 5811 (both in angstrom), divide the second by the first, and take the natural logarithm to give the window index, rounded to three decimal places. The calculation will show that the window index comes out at -0.051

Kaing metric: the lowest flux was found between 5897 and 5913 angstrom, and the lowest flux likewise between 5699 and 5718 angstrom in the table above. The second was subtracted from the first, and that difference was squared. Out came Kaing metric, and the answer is 32.8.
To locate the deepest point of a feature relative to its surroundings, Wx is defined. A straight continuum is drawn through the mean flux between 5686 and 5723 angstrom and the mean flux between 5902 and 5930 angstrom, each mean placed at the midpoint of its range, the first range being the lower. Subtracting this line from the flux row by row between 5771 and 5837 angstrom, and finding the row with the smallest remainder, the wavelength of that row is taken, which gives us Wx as 5787.89 angstrom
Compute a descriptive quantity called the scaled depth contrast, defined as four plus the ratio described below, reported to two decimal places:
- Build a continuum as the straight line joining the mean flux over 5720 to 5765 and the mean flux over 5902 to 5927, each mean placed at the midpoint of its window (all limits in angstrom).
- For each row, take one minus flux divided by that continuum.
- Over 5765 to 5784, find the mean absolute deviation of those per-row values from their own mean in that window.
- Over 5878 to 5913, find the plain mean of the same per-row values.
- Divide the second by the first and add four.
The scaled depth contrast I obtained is 4.21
